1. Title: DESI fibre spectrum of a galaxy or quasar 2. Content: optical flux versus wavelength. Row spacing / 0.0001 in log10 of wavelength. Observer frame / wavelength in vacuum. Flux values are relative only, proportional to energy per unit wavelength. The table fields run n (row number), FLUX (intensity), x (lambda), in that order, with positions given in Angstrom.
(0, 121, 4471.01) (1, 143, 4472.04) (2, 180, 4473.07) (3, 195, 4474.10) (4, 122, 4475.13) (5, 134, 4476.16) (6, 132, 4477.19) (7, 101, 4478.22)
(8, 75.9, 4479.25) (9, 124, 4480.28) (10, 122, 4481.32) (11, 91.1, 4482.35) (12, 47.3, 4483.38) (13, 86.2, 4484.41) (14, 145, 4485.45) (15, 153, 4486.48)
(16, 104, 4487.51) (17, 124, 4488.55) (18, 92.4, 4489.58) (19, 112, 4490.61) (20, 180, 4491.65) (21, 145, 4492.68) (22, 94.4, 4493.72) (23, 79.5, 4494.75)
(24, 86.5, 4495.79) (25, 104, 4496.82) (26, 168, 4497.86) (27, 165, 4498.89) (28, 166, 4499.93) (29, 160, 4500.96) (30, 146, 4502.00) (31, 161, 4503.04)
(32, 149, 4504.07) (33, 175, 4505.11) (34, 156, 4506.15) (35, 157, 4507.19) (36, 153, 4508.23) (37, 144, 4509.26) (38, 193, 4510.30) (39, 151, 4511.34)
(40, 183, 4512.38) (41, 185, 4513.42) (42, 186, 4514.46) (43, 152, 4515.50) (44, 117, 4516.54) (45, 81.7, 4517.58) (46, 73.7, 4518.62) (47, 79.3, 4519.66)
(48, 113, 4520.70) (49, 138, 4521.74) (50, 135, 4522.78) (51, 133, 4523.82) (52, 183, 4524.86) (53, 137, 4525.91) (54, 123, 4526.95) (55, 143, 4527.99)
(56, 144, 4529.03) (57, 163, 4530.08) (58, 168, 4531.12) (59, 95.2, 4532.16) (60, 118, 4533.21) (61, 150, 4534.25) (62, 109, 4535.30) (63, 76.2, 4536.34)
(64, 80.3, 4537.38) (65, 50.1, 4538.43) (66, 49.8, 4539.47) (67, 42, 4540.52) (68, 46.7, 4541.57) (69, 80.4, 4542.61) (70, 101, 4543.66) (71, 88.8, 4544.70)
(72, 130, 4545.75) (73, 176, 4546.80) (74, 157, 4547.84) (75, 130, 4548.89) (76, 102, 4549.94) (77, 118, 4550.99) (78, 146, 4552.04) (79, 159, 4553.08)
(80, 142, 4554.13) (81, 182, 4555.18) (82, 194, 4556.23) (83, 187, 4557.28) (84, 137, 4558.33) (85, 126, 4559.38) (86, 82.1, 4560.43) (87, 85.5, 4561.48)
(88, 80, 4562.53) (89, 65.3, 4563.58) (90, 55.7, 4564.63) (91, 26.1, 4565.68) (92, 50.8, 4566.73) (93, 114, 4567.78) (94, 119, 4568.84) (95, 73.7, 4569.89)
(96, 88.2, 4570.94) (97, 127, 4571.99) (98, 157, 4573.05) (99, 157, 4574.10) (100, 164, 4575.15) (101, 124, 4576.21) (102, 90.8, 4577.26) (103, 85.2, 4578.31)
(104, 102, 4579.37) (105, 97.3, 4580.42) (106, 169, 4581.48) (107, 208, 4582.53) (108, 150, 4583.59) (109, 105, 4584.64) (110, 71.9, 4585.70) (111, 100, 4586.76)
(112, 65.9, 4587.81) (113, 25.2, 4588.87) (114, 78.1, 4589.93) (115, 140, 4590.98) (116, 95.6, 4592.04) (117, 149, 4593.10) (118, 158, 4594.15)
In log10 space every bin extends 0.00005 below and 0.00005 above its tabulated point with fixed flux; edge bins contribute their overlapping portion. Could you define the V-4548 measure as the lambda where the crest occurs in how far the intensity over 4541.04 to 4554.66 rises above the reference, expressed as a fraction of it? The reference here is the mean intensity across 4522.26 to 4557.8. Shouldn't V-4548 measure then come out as 4546.80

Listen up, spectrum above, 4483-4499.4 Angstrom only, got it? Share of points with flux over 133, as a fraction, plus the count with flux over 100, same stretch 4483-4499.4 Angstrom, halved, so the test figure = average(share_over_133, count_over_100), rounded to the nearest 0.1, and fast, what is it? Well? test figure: 5.2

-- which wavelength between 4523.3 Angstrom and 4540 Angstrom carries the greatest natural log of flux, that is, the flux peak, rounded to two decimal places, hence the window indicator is 4524.86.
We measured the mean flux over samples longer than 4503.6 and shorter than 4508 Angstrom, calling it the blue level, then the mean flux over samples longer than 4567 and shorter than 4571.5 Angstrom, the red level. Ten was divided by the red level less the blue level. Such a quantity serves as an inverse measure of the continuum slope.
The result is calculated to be -0.2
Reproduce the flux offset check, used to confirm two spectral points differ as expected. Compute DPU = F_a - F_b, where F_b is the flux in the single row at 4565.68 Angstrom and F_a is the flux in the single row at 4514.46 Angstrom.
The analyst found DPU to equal 160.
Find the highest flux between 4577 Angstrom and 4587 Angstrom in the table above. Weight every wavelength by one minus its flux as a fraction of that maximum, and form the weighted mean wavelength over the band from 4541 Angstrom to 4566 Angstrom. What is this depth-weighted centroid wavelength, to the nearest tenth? 4554.3 Angstrom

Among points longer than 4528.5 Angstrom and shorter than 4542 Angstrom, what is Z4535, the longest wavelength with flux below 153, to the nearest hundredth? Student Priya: 4541.57 Angstrom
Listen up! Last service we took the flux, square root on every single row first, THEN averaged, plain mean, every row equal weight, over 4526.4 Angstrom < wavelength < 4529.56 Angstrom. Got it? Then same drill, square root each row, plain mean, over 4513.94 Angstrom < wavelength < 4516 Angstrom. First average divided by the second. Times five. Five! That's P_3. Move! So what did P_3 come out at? 4.50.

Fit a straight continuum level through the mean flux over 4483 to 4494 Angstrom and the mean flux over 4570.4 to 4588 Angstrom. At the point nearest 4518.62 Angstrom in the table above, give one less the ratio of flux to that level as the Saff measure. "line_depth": 0.38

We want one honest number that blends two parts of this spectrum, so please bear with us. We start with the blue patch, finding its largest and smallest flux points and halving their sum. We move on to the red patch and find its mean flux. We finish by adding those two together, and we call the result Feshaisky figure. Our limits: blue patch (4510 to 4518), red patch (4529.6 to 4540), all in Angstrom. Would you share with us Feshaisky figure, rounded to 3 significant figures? 243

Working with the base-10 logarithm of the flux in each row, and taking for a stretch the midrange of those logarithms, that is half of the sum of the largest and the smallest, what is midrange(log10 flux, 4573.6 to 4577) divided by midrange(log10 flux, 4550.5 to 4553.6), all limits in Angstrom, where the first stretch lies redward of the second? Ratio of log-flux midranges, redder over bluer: 1.01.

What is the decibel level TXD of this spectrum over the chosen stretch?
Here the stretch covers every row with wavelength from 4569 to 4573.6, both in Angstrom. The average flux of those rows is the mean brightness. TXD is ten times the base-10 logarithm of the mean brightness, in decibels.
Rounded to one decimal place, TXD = 20.5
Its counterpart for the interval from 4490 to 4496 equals 20.7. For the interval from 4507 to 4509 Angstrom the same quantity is 21.9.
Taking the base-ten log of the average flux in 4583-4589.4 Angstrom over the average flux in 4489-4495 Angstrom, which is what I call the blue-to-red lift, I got -0.13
